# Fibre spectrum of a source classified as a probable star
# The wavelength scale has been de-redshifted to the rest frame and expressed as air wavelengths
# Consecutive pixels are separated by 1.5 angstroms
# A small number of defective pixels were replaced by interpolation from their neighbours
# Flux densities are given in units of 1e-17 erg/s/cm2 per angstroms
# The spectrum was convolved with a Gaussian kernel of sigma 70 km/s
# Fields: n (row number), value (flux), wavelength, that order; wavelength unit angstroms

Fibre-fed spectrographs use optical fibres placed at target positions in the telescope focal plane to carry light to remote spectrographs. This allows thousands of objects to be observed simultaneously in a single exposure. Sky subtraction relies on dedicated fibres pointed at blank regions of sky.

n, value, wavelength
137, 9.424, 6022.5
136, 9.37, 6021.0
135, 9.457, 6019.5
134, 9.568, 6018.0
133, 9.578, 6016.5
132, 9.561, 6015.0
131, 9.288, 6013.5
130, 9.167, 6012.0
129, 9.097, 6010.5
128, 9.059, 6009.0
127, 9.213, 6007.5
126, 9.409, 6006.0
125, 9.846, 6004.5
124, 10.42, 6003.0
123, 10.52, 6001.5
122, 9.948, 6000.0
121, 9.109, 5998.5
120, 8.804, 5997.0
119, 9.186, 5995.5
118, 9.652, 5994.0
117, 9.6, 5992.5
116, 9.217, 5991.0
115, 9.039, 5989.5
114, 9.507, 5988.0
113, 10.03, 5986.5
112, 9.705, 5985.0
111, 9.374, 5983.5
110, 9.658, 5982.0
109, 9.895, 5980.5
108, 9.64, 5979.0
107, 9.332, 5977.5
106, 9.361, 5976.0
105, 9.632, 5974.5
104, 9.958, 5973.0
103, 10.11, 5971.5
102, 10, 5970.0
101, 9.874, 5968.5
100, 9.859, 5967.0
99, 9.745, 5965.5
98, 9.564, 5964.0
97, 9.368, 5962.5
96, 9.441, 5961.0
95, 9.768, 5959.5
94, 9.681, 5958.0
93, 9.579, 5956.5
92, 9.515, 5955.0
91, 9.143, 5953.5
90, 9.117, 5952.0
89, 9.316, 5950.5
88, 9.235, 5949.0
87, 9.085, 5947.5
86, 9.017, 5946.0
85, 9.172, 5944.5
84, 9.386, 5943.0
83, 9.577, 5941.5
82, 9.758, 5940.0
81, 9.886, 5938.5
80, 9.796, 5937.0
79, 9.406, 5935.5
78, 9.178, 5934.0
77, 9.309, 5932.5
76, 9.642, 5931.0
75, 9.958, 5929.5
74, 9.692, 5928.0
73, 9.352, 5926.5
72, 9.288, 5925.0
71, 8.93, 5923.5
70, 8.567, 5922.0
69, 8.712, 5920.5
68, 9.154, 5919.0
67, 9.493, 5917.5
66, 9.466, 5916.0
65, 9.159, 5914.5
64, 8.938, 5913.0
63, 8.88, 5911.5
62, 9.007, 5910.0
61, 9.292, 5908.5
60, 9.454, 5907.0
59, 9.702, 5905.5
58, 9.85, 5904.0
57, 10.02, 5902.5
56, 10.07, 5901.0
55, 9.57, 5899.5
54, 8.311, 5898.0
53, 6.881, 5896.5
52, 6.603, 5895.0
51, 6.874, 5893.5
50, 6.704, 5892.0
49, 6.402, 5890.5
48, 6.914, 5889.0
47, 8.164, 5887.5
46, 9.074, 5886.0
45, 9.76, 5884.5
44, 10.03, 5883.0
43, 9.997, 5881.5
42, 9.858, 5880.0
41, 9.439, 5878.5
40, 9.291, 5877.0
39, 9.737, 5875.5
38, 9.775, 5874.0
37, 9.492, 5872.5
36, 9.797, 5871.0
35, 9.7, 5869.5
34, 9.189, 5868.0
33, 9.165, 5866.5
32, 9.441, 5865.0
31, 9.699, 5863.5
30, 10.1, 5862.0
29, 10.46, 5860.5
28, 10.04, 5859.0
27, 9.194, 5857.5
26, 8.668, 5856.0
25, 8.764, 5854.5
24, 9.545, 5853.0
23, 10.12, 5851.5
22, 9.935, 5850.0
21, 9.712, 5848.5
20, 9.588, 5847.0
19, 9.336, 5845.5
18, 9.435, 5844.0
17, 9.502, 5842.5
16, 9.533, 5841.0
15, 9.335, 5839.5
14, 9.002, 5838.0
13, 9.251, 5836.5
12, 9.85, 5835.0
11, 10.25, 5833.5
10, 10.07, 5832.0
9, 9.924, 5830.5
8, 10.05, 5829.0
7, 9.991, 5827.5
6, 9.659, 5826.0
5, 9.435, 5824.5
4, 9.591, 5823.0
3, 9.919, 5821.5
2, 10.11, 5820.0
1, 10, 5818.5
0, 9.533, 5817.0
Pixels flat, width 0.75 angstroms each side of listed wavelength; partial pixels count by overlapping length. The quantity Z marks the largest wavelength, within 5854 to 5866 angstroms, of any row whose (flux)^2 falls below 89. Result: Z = 5857.5 angstroms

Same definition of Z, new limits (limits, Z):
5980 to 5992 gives 5991.0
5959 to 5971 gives 5962.5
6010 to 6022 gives 6021.0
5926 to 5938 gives 5935.5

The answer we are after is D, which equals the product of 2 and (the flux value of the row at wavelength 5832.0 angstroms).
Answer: 20.1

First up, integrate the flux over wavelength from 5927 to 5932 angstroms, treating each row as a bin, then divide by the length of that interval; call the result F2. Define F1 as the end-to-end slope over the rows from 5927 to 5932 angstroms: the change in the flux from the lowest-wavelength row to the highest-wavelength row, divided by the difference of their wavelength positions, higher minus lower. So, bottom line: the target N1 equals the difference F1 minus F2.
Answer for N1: -9.7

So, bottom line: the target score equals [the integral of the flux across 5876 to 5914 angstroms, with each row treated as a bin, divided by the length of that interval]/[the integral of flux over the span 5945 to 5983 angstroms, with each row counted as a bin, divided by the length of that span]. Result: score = 0.92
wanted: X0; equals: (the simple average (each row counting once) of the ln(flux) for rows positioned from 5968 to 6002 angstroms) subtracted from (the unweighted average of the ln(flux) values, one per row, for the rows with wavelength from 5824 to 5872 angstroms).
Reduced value 0.000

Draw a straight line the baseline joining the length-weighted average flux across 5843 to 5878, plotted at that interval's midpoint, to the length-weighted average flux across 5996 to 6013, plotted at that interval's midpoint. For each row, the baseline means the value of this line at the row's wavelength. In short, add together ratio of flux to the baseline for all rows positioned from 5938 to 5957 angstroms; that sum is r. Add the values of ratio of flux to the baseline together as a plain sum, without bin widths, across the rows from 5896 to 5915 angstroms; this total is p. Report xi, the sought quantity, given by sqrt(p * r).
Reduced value 12.6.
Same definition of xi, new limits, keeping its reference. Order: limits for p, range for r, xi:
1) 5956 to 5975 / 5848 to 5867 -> 13.2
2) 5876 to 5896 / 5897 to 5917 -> 12.1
